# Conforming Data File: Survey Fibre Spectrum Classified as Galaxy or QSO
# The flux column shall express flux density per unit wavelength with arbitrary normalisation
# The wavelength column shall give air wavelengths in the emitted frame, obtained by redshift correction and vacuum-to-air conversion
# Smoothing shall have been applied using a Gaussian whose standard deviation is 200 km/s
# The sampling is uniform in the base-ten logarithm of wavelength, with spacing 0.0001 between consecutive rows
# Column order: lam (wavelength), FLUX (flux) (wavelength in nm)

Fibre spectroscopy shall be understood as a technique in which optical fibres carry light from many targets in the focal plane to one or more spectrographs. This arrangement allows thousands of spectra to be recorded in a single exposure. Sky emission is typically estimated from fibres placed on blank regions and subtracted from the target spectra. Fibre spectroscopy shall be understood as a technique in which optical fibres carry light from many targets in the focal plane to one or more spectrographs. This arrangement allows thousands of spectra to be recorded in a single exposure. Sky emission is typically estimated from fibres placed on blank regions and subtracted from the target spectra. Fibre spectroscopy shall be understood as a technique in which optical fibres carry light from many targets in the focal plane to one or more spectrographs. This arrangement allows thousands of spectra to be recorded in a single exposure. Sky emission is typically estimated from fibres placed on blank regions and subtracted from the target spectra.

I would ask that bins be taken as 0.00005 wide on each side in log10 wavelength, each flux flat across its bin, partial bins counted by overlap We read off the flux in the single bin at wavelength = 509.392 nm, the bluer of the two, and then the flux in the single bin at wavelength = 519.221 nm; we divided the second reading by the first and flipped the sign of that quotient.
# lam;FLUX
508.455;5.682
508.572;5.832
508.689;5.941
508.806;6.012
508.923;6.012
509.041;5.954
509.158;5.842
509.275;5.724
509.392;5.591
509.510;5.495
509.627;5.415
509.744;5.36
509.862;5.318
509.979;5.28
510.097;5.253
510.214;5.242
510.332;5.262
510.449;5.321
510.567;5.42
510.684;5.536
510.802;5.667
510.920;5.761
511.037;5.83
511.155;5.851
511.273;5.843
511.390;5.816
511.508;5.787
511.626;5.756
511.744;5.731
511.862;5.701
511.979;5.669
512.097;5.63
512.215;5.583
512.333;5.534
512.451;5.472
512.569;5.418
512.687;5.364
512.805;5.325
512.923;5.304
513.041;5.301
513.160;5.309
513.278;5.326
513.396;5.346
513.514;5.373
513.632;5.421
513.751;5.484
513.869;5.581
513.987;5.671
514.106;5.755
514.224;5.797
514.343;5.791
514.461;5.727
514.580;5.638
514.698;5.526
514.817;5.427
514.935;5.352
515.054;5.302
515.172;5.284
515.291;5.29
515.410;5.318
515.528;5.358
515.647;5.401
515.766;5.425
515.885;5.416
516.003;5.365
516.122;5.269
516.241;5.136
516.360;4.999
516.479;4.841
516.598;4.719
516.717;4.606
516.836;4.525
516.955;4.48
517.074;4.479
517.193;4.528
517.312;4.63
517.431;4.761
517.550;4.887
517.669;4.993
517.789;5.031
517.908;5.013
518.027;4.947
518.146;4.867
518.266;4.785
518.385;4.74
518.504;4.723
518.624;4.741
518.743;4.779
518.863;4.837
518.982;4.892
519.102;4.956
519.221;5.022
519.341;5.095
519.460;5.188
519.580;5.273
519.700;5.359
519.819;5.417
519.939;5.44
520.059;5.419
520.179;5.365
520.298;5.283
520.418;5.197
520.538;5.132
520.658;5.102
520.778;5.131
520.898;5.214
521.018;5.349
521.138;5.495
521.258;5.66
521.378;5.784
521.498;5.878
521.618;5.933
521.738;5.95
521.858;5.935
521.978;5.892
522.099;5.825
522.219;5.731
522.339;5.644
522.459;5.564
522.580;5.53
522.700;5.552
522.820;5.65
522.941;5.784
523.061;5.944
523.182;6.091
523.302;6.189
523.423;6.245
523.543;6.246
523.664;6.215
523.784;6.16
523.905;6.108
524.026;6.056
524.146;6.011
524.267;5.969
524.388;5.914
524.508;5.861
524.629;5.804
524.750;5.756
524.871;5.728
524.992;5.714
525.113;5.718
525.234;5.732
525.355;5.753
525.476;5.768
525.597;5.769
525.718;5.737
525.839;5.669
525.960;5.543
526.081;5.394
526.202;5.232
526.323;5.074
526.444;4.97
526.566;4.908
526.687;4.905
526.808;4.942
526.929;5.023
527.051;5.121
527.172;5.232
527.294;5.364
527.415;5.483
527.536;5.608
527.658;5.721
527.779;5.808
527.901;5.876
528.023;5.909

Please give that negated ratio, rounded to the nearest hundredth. -0.90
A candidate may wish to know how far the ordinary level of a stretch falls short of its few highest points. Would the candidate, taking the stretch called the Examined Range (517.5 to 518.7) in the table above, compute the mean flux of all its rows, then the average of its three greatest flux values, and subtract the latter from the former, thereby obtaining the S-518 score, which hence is -0.1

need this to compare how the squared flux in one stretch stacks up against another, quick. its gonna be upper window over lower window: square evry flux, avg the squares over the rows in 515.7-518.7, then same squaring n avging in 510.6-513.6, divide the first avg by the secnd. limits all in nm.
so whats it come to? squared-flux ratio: 0.77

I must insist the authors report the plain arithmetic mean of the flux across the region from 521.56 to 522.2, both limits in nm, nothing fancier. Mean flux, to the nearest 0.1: 5.9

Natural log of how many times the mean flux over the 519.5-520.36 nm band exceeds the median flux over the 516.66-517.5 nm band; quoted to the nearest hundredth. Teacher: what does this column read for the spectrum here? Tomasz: 0.17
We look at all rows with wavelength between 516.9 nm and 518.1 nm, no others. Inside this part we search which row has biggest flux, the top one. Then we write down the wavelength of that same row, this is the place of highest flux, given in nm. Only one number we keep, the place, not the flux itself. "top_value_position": 517.789 nm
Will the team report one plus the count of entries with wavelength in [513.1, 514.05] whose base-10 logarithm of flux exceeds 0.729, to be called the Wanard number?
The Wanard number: 6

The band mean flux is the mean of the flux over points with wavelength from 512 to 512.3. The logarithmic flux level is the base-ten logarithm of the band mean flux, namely 0.749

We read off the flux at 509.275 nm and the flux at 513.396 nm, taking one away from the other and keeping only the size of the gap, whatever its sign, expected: 0.38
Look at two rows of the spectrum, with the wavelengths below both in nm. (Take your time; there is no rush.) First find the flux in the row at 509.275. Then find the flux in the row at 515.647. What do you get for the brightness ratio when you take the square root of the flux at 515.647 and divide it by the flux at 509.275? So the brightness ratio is 0.406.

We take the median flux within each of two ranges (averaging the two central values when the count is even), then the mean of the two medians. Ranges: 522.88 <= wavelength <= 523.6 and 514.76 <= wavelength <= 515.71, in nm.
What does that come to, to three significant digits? 5.74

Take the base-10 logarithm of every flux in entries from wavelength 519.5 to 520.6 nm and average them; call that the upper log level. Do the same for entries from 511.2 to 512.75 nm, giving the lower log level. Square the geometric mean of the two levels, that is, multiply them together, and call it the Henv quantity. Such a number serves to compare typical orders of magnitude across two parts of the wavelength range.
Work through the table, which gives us 0.545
